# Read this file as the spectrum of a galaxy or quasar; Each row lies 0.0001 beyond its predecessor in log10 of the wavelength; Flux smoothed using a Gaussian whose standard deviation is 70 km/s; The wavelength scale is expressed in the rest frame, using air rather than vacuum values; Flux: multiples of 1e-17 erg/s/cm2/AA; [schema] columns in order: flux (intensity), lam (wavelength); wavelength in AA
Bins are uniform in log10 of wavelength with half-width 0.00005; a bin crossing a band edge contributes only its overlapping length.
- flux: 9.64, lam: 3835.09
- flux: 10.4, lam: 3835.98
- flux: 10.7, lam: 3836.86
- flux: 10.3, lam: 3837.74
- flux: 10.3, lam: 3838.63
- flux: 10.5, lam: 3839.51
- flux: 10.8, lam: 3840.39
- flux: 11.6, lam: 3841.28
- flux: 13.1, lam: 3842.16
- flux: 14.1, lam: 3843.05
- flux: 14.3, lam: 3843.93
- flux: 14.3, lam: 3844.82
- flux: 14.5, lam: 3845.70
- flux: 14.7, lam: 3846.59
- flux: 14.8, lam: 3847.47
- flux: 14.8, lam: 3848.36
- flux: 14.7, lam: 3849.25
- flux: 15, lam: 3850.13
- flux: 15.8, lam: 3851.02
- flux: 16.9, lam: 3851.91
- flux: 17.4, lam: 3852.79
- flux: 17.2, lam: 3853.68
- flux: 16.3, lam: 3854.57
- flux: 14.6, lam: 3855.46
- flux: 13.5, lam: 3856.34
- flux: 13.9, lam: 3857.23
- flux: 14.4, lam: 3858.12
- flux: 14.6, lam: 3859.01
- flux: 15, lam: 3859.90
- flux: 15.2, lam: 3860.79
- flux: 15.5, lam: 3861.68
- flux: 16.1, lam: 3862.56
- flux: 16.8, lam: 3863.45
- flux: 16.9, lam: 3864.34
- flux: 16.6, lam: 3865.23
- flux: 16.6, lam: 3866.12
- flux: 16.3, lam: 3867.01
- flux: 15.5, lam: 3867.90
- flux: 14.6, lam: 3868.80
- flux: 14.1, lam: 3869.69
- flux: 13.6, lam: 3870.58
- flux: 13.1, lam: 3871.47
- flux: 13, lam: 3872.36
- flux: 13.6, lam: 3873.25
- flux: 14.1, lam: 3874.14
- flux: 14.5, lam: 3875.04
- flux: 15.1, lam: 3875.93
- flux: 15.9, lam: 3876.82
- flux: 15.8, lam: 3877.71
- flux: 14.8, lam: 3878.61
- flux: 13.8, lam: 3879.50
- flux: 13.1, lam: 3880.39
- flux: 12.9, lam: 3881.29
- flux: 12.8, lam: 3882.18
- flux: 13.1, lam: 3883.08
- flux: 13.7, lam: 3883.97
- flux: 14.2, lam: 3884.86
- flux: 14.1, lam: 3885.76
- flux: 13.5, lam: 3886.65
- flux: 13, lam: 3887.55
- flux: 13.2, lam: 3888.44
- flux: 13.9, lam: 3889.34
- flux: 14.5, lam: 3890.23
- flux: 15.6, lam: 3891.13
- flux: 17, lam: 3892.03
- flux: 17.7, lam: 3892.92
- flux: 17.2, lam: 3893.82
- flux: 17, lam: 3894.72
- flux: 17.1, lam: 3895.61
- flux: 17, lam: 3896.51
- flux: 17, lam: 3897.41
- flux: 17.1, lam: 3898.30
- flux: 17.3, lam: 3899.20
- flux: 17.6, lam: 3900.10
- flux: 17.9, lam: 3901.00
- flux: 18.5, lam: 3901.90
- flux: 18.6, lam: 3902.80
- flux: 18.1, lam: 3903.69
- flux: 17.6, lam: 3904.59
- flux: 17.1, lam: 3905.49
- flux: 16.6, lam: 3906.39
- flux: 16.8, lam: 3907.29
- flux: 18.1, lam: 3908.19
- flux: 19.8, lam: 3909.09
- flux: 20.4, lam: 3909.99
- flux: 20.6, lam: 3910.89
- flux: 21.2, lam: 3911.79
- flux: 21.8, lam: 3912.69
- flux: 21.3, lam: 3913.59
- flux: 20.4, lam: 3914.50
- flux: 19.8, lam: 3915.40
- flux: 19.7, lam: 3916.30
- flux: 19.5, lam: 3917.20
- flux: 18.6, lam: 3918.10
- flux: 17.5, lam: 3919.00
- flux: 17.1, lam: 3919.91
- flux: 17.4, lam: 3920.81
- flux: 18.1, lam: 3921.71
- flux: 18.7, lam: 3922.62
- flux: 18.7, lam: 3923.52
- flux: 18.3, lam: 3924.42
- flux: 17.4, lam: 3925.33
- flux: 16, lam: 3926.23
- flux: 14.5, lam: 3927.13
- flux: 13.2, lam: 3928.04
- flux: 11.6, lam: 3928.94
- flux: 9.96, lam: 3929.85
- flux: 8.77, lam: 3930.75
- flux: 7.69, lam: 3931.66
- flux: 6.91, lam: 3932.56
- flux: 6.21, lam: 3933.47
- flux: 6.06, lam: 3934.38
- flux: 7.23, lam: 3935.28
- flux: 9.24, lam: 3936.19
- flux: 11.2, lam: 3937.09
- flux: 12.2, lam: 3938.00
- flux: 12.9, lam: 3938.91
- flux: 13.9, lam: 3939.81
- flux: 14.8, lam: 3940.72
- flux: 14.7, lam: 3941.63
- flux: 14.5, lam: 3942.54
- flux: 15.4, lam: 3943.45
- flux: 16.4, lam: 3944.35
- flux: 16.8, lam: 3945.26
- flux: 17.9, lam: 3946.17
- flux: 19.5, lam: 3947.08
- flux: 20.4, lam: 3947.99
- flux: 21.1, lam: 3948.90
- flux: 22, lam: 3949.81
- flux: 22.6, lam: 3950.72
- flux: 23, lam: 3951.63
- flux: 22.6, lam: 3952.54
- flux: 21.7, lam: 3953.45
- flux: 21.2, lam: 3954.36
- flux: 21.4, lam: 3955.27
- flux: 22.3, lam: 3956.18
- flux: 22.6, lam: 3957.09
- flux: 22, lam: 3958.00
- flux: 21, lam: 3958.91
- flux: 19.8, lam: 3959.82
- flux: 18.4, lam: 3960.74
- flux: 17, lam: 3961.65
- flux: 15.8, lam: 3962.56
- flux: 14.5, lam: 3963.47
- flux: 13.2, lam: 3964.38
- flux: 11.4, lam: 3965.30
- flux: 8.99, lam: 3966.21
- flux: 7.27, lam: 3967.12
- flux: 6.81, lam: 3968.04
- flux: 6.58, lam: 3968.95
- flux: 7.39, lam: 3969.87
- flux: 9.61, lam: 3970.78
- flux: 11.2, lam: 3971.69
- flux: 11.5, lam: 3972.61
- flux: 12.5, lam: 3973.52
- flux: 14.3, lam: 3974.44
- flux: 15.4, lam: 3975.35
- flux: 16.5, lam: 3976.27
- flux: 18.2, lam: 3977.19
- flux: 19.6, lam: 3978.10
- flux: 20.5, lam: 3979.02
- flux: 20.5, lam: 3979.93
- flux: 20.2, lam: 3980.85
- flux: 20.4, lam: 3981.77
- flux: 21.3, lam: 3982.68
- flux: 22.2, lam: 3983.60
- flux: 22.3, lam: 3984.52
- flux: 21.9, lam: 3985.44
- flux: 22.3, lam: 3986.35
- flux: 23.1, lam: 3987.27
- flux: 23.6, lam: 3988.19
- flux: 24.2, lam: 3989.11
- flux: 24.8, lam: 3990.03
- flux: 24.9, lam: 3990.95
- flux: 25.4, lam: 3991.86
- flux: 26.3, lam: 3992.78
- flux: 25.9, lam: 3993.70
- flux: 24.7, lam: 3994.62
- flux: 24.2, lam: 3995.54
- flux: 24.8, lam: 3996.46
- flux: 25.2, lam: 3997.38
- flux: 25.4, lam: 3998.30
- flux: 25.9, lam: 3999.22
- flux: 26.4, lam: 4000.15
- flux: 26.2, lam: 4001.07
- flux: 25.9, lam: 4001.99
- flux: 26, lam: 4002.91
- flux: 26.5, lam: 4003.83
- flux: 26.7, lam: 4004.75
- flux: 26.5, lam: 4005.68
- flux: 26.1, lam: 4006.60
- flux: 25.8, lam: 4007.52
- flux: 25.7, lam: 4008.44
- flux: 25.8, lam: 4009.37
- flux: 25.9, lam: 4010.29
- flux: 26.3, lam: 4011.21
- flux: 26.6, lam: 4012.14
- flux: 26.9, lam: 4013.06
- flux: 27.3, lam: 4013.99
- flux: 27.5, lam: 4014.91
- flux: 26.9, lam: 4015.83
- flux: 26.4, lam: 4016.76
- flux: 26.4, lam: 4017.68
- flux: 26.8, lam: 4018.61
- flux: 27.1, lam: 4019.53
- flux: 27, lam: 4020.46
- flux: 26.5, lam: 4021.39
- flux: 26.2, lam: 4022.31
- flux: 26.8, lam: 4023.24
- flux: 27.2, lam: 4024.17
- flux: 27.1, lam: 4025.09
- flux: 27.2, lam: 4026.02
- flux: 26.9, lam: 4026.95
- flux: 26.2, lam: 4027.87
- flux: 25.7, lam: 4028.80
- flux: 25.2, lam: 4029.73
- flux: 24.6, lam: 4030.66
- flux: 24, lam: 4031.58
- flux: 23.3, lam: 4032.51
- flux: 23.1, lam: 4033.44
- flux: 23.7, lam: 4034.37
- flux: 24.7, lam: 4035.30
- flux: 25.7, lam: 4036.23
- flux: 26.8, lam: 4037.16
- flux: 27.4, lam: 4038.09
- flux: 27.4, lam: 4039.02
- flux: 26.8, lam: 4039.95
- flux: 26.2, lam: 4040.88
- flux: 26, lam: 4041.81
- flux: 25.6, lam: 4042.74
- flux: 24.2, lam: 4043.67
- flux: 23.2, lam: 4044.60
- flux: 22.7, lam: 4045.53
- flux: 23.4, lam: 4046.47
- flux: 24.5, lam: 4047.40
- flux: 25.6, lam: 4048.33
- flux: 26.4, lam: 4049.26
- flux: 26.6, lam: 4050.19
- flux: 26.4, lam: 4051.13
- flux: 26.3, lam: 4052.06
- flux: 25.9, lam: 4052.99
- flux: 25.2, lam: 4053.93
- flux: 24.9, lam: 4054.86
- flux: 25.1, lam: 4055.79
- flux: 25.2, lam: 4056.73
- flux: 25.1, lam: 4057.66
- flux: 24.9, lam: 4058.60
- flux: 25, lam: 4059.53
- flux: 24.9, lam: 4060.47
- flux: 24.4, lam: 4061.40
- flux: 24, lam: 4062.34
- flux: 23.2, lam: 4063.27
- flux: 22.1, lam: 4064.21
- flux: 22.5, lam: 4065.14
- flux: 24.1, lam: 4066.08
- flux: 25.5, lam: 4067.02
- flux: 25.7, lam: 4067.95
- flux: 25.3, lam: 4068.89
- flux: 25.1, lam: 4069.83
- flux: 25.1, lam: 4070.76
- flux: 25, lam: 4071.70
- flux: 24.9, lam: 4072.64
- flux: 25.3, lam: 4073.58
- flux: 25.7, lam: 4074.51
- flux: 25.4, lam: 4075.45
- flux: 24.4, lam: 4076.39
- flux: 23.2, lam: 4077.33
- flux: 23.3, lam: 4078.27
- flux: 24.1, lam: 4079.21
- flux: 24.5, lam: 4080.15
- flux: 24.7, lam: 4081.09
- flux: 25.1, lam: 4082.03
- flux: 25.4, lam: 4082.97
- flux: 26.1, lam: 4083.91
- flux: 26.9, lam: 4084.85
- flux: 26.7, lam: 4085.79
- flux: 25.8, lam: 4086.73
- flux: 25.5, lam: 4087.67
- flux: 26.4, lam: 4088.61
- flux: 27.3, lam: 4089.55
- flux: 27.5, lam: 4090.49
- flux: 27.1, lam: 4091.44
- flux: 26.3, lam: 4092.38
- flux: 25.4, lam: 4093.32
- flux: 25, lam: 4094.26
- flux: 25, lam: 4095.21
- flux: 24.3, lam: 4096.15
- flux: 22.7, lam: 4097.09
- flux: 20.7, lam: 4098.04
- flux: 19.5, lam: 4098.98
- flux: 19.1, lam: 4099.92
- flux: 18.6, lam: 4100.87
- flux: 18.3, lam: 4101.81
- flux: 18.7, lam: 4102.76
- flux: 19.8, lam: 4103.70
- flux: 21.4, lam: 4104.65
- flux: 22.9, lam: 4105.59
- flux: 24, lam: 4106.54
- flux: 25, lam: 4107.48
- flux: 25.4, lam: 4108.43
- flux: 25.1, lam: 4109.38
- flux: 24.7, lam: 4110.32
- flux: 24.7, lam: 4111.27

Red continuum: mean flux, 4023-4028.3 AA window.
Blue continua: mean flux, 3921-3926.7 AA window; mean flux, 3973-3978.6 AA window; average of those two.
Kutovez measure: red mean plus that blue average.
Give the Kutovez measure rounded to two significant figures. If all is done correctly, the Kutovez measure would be 44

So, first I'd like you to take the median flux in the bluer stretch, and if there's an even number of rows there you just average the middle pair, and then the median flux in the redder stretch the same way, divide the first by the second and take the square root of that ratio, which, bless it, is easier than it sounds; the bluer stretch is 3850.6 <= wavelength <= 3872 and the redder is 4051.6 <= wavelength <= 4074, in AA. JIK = 0.79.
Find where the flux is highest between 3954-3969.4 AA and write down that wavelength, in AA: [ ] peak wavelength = 3957.09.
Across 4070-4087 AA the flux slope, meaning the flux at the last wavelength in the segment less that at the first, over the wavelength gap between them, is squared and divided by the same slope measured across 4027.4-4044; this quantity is -0.015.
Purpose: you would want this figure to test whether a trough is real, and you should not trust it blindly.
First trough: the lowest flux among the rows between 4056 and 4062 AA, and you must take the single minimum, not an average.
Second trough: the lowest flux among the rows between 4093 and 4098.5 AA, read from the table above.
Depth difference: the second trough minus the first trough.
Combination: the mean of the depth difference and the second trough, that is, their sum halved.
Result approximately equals 8.5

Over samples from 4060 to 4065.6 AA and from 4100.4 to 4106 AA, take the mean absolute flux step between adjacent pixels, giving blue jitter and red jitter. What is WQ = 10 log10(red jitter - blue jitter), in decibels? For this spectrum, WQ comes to -4.7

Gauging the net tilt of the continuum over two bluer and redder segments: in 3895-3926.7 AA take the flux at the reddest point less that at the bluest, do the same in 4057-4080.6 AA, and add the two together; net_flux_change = -1.7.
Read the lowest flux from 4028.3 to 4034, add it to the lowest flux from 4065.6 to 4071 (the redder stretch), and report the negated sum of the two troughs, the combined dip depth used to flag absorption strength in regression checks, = -47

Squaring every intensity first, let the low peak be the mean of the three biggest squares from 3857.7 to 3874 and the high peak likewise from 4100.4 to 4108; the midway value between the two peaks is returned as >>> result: 428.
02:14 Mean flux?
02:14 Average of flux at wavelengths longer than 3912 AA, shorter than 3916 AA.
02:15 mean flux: 20.8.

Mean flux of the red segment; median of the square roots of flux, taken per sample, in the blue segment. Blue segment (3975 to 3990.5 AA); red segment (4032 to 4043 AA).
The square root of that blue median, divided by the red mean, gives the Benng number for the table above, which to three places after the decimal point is 0.084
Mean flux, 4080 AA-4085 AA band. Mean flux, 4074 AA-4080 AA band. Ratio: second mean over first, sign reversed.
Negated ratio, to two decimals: -0.96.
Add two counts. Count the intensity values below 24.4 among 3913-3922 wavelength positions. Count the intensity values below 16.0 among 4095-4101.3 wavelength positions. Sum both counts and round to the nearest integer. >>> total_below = 10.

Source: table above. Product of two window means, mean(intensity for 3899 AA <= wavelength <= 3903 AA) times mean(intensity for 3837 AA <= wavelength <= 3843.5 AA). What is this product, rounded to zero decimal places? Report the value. 207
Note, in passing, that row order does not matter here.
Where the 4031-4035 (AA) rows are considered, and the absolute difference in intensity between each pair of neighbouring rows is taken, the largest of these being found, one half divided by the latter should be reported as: 0.71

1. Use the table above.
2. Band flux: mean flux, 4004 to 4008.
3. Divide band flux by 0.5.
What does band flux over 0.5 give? 52.6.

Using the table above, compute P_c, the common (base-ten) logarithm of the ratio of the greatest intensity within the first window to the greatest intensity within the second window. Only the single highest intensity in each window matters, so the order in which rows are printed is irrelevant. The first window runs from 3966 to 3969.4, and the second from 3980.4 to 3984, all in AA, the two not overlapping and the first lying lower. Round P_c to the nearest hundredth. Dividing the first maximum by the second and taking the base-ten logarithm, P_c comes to -0.39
